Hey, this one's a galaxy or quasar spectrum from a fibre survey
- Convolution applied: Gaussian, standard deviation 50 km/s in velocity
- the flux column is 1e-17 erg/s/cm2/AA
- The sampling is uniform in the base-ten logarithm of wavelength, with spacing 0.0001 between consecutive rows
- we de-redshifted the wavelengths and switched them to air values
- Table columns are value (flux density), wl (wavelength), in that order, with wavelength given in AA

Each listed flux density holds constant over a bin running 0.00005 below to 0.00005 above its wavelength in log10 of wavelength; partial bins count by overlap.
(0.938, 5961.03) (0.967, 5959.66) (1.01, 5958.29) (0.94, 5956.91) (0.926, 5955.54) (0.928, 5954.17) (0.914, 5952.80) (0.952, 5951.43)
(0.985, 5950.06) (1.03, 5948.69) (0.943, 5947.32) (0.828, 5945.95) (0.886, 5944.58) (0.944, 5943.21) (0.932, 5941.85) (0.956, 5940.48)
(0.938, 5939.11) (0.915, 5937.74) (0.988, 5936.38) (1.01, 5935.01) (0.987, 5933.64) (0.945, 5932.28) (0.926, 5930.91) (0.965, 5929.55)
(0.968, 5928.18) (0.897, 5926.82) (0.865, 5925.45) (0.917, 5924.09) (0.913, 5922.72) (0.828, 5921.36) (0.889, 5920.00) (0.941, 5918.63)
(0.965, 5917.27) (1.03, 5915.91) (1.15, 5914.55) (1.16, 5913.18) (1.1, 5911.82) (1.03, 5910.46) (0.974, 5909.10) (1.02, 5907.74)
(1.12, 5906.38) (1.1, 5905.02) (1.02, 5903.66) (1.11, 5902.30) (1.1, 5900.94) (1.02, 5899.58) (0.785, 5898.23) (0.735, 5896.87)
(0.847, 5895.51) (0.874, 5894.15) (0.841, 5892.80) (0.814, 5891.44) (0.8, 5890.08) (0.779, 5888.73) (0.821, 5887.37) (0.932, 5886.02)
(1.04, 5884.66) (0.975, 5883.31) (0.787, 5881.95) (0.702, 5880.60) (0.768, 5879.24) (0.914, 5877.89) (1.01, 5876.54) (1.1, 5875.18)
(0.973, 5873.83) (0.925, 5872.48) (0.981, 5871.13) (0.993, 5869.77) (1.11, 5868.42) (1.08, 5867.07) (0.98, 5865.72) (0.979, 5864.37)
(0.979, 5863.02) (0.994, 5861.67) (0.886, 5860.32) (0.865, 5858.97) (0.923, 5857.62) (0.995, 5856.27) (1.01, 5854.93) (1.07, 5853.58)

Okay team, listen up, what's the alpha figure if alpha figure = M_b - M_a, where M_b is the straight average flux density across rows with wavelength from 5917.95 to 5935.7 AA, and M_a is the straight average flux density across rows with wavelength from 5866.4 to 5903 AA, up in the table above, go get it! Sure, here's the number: 0.01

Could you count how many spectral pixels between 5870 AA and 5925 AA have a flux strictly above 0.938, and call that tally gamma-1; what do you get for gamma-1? 21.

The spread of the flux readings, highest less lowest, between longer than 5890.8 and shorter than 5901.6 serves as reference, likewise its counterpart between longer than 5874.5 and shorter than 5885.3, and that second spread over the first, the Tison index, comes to 1.1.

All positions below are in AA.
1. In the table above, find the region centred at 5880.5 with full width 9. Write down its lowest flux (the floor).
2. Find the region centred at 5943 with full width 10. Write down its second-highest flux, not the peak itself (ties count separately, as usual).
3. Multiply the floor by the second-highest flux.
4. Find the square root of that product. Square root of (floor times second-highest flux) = 0.81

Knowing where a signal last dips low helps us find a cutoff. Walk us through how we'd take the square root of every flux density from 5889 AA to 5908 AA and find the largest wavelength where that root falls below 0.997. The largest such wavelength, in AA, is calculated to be 5898.23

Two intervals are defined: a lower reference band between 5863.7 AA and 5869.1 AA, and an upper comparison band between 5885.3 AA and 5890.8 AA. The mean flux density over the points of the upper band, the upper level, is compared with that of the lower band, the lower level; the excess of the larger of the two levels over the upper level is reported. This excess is 0.204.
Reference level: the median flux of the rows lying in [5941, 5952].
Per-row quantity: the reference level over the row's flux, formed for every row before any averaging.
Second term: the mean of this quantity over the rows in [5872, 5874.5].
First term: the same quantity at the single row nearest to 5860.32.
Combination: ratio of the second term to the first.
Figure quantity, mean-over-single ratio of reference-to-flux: 0.93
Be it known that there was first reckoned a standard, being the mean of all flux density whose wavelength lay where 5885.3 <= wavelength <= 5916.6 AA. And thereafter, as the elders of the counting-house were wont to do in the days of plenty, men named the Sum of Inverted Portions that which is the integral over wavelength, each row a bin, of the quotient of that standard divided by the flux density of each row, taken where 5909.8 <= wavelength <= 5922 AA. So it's 11.8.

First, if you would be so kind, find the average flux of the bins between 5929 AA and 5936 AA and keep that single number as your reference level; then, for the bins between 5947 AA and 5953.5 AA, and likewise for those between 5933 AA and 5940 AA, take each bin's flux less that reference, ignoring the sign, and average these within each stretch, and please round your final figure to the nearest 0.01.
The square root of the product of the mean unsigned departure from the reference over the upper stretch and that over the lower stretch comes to 0.03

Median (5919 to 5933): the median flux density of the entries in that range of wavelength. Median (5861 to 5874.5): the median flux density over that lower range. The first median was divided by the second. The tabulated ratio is 0.93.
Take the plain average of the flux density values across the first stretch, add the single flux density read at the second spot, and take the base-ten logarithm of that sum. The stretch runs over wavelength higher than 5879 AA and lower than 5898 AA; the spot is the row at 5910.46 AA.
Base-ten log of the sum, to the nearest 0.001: 0.271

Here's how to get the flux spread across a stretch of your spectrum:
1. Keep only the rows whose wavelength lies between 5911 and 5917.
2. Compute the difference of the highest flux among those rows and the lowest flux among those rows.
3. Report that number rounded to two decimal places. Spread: 0.13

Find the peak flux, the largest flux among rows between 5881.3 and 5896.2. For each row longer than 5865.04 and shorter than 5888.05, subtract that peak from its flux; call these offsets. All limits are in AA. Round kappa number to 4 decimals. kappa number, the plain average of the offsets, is -0.0935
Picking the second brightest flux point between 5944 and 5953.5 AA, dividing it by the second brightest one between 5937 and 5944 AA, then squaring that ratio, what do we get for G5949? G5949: 1.1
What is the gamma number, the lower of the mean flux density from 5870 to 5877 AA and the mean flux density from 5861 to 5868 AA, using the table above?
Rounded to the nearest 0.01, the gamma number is 1.00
